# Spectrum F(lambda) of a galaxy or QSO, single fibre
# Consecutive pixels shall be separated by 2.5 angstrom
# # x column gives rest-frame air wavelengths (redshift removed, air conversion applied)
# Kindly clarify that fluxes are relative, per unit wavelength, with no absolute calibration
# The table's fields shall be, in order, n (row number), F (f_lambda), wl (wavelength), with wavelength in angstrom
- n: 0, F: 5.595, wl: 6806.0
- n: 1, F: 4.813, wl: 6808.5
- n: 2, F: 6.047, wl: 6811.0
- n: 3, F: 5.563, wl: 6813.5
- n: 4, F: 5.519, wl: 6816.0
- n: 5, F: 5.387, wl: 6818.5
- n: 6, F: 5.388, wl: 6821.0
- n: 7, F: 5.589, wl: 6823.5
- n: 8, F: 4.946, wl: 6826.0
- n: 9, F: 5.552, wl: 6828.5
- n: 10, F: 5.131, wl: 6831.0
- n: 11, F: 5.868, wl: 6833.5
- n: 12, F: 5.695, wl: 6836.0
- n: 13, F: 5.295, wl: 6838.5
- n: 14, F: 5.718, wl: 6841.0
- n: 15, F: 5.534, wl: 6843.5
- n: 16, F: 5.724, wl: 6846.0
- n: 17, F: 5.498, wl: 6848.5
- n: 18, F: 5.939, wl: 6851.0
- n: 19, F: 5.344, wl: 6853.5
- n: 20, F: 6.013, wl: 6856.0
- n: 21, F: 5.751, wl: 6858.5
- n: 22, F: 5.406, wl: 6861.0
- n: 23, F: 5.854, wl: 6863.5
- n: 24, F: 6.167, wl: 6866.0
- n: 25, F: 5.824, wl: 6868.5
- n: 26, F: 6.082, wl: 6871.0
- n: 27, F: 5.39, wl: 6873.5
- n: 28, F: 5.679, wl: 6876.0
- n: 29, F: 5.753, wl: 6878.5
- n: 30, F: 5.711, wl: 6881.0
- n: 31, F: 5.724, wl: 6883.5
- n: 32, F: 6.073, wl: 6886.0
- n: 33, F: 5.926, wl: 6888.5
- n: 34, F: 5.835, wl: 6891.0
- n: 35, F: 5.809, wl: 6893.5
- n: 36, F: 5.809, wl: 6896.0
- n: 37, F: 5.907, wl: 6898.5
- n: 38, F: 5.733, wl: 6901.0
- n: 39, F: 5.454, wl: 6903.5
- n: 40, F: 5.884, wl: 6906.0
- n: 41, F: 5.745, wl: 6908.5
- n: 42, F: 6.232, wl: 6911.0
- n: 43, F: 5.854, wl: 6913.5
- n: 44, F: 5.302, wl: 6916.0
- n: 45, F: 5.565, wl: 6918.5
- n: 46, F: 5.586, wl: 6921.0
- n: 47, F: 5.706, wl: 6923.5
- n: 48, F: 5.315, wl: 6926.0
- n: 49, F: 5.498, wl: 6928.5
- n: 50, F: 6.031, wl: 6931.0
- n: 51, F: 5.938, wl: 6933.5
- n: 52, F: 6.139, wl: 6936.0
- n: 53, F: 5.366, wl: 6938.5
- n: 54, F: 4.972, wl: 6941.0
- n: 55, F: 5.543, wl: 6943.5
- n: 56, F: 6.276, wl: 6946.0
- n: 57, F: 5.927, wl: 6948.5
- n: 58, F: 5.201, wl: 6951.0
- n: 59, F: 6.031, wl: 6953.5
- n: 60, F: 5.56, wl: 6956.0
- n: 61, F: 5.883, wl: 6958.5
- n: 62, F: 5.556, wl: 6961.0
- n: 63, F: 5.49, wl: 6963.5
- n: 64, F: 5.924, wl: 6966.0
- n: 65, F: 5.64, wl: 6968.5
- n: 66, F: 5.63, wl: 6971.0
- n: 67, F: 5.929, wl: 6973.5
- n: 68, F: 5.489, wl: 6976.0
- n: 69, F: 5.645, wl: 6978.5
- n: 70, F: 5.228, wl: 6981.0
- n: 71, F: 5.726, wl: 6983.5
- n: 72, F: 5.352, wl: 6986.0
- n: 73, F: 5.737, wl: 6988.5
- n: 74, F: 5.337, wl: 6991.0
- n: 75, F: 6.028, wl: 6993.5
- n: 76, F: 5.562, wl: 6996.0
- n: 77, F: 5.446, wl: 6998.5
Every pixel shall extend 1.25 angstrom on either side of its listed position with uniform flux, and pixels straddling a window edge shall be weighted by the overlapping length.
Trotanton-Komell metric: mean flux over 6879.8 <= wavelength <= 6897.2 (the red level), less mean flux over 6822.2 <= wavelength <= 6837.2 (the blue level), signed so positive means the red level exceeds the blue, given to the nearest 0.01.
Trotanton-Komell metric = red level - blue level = 0.38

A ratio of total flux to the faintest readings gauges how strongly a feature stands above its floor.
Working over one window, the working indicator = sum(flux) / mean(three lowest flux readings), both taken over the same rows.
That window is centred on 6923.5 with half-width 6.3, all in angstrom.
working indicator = 5.07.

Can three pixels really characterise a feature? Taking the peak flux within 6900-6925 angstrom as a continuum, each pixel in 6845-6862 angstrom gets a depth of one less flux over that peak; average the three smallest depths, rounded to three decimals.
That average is 0.053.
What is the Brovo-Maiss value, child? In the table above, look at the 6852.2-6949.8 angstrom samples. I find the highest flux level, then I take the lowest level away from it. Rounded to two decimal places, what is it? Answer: 1.30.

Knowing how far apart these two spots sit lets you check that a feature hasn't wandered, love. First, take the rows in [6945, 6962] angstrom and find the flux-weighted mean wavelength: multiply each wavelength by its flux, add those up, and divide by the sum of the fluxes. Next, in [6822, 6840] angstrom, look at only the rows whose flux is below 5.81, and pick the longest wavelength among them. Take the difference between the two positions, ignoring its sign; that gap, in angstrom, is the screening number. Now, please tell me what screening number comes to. 114.9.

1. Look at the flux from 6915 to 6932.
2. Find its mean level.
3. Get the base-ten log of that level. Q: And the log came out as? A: 0.746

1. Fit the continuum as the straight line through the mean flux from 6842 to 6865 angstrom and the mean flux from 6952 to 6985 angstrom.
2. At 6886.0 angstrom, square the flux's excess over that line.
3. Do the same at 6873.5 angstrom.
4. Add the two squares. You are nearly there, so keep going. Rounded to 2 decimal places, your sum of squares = 0.24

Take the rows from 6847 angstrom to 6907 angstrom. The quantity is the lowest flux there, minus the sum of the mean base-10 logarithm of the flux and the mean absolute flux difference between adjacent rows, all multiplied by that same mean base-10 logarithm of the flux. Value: 3.28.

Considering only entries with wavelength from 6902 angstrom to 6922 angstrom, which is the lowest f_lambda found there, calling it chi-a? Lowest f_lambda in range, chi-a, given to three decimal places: 5.302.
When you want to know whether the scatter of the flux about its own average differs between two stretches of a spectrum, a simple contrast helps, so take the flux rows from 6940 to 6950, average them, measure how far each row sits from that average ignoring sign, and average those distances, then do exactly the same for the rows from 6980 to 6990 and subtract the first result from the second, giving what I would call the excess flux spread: -0.20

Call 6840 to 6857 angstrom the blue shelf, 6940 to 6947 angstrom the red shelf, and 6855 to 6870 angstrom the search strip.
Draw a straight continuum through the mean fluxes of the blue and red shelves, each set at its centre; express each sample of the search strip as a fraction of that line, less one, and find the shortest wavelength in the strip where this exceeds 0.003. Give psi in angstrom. 6856.0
